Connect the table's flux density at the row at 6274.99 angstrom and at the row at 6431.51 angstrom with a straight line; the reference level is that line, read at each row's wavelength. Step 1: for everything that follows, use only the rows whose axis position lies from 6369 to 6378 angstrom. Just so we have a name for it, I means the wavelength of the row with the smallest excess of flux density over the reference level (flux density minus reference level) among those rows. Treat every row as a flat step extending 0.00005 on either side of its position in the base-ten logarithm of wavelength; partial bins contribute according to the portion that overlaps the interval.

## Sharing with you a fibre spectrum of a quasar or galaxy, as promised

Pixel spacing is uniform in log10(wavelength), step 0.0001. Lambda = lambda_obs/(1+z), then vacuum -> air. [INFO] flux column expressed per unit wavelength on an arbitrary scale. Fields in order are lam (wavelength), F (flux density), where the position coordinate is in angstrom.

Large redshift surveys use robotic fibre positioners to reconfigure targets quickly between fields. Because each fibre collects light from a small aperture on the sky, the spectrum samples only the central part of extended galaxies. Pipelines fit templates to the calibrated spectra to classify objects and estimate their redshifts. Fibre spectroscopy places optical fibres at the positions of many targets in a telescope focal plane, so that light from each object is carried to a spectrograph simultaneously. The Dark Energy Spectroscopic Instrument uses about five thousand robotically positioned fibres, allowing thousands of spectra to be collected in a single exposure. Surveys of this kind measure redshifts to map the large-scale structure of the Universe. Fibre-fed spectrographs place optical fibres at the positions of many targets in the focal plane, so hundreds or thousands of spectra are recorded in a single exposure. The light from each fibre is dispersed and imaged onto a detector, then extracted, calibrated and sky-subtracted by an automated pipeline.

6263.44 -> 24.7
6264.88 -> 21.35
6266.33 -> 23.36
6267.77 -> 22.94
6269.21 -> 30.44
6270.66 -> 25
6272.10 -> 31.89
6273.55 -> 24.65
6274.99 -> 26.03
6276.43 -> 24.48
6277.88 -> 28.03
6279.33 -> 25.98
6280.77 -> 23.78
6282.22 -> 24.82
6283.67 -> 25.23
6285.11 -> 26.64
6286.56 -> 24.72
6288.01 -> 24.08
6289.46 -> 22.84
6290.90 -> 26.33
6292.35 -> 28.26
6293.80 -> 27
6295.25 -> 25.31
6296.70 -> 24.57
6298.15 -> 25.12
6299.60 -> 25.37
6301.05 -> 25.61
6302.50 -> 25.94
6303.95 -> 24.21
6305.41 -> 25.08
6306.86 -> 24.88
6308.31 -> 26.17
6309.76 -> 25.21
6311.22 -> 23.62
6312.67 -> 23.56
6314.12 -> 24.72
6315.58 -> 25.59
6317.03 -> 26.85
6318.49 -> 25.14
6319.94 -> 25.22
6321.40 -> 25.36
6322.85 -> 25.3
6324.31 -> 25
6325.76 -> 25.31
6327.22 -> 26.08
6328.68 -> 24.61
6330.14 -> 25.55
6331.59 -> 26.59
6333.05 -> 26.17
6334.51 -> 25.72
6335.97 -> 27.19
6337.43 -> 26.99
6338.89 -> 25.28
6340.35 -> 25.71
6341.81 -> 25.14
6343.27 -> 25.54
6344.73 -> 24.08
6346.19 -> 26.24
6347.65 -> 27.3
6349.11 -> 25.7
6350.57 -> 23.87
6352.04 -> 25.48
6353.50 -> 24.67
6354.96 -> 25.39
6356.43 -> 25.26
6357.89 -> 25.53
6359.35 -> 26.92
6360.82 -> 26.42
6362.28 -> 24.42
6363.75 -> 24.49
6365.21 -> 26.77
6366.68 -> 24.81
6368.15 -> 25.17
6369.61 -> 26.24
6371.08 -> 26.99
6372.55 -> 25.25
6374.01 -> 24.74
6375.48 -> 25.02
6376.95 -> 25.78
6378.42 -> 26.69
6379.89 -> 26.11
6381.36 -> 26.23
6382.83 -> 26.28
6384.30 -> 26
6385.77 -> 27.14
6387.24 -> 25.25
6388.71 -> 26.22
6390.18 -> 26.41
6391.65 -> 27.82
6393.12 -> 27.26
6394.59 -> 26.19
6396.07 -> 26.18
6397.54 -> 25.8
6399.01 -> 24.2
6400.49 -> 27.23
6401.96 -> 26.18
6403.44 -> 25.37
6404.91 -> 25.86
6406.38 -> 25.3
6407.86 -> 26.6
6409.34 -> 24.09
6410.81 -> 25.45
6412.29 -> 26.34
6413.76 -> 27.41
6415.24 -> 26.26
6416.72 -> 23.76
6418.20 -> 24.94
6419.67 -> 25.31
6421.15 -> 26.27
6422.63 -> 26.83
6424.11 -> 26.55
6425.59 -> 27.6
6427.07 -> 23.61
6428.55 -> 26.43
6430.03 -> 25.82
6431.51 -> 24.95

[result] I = 6374.01 angstrom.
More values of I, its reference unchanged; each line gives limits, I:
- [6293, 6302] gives 6296.70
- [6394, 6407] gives 6399.01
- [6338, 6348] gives 6344.73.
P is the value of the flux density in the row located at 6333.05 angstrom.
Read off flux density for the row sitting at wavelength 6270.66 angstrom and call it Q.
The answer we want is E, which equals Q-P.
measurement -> -1.2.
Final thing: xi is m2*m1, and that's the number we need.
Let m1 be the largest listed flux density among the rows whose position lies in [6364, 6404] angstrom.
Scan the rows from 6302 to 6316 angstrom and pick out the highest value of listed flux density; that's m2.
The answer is 728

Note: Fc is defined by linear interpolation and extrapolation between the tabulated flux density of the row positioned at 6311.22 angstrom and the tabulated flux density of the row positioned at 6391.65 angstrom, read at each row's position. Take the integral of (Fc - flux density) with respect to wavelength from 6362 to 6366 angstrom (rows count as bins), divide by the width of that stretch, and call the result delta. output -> 1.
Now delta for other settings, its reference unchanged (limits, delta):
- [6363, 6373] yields 1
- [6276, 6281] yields -4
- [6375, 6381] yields 1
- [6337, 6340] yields -1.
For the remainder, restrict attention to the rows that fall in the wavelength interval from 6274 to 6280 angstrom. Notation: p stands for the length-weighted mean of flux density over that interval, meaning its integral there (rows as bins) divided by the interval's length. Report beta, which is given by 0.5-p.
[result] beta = -25.6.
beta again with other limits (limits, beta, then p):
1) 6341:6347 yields -24.8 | 25.30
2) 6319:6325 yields -24.7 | 25.23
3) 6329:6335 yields -25.4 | 25.93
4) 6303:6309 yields -24.6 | 25.10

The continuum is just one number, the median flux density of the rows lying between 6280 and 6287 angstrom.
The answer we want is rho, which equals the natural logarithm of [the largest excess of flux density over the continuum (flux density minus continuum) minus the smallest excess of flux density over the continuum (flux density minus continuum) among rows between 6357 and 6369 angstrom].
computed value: 0.9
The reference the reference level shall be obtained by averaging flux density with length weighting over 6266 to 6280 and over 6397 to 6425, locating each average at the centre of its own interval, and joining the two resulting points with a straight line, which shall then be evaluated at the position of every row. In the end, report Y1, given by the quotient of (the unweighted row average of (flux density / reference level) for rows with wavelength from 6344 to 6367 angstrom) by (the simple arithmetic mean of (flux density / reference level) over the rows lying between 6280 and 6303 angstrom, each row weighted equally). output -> 1.01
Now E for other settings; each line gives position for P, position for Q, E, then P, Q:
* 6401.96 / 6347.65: 1.1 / 26.18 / 27.3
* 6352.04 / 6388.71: 0.7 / 25.48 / 26.22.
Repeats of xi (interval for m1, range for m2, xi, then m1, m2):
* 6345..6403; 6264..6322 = 887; 27.82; 31.89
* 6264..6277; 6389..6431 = 887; 31.89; 27.82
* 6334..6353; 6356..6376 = 737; 27.3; 26.99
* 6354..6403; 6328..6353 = 759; 27.82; 27.3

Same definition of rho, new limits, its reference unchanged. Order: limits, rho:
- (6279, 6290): 1.3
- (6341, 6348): 1.2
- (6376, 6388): 0.6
